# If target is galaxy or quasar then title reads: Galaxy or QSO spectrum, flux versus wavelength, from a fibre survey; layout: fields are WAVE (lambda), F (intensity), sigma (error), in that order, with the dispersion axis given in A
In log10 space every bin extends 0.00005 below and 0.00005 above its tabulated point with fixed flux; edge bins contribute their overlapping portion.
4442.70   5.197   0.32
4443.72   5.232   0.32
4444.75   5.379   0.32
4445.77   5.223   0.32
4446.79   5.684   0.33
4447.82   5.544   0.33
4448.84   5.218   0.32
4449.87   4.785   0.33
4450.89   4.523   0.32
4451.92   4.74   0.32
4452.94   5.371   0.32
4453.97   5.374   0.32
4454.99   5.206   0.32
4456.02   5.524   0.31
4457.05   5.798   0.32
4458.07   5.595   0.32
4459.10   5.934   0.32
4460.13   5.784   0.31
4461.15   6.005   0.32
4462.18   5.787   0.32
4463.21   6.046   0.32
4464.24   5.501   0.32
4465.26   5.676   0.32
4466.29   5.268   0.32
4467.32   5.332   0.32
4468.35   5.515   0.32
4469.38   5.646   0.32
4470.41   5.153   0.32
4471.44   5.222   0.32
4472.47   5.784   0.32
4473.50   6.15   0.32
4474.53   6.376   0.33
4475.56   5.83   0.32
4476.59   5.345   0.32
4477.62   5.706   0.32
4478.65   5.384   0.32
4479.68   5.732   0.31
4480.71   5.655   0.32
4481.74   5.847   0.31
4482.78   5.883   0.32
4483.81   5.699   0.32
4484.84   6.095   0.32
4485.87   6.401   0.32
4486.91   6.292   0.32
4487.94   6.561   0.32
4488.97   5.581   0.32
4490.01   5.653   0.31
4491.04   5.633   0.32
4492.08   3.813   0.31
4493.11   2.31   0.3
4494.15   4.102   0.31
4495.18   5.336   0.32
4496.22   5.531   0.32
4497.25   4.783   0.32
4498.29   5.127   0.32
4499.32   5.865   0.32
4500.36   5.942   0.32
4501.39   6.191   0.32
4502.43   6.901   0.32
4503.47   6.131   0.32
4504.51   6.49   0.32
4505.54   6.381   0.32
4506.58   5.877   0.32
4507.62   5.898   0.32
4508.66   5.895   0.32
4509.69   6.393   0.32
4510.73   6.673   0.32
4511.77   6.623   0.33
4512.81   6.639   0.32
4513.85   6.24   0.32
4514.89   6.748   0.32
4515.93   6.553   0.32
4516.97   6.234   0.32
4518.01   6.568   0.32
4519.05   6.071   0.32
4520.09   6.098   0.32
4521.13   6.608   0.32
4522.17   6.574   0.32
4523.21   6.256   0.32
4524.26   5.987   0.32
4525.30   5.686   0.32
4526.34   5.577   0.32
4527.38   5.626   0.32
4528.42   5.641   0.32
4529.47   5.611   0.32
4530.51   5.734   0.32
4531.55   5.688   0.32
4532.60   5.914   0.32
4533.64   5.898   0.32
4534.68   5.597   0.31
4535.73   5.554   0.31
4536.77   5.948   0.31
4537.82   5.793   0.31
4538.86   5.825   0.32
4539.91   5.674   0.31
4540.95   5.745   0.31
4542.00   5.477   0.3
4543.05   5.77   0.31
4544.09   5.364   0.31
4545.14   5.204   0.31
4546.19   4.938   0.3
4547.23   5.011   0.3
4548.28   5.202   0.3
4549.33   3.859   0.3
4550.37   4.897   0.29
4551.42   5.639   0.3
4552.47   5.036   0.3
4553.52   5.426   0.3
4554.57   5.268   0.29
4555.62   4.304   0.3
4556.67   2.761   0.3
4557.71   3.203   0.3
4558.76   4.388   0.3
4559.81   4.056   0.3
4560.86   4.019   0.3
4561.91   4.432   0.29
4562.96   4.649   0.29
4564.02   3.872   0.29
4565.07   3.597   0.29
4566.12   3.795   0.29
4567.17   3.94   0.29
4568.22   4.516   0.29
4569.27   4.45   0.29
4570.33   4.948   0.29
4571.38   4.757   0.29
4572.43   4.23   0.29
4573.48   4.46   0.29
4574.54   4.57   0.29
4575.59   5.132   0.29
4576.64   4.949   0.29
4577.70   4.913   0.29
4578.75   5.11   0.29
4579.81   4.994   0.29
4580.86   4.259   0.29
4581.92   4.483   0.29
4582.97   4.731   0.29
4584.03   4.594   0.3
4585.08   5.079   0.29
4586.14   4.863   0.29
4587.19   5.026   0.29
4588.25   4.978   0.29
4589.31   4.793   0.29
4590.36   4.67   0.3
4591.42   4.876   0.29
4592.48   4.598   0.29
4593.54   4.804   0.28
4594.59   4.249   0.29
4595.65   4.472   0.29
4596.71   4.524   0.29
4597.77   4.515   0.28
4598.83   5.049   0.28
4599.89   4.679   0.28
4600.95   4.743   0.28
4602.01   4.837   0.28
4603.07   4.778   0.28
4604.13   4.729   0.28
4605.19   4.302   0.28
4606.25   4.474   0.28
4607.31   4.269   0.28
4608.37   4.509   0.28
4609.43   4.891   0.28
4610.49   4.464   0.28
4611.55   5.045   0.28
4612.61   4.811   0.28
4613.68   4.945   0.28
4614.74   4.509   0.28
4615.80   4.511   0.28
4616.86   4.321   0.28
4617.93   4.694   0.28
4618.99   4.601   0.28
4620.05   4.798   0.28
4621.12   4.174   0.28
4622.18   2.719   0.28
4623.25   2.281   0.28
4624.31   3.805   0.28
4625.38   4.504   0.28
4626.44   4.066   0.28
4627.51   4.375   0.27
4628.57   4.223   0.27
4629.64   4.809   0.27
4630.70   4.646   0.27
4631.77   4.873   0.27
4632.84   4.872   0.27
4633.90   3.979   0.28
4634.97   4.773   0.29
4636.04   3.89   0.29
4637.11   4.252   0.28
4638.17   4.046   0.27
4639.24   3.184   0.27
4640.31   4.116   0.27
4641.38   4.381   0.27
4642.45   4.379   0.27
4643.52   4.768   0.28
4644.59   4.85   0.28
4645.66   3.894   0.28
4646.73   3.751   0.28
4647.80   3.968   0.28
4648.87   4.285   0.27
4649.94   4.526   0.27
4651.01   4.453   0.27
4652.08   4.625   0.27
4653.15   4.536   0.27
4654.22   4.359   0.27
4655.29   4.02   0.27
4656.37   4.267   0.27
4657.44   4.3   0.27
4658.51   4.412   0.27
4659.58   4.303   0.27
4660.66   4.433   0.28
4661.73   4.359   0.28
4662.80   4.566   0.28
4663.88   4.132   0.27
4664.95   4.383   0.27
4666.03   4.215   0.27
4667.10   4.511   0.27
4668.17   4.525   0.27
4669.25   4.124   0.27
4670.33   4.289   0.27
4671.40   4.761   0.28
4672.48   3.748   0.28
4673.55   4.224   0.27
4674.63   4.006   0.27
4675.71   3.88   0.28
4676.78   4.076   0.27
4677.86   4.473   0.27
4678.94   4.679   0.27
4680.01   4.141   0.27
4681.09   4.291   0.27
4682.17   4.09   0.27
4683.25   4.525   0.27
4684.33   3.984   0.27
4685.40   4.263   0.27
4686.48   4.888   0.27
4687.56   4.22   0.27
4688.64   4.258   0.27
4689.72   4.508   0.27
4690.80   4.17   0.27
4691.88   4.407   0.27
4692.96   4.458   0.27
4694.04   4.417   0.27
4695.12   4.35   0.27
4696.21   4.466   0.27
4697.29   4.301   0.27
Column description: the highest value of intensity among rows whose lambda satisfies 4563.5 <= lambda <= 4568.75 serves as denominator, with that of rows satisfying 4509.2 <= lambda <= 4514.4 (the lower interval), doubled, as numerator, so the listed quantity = 2.96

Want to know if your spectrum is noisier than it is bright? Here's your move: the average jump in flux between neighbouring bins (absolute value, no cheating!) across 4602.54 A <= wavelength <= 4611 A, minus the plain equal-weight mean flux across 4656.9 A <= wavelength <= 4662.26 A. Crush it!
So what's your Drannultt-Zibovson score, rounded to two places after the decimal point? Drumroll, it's -4.09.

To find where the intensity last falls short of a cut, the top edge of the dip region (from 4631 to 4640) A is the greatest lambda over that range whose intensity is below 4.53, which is 4639.24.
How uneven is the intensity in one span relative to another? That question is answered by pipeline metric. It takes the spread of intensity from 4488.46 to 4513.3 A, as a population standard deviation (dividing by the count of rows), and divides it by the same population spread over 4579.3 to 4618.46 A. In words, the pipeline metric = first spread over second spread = 4.3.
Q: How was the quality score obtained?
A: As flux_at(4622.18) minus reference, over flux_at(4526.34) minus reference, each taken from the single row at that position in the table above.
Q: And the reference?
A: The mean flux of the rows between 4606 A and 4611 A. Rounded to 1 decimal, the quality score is -1.7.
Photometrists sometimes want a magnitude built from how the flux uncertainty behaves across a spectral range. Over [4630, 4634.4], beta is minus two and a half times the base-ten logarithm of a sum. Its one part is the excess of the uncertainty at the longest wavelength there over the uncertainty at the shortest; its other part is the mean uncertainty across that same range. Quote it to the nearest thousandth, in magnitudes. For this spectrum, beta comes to 1.372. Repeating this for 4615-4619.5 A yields 1.382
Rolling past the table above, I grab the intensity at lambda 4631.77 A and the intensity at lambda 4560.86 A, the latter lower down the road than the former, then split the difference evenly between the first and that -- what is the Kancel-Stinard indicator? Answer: 4.4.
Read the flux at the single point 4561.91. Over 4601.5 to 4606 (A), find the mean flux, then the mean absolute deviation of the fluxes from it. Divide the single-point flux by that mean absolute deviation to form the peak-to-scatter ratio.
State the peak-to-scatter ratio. 25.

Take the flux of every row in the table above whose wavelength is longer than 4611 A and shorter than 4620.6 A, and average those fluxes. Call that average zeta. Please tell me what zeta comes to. 4.7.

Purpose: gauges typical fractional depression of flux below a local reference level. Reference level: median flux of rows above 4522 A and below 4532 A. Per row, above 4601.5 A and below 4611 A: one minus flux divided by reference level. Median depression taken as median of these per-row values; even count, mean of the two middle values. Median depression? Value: 0.21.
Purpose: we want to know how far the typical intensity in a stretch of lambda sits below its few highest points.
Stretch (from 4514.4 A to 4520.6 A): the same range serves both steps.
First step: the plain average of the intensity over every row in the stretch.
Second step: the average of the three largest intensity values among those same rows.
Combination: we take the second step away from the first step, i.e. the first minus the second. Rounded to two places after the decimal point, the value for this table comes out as -0.24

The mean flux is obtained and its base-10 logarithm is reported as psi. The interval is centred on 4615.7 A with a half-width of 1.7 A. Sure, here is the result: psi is 0.65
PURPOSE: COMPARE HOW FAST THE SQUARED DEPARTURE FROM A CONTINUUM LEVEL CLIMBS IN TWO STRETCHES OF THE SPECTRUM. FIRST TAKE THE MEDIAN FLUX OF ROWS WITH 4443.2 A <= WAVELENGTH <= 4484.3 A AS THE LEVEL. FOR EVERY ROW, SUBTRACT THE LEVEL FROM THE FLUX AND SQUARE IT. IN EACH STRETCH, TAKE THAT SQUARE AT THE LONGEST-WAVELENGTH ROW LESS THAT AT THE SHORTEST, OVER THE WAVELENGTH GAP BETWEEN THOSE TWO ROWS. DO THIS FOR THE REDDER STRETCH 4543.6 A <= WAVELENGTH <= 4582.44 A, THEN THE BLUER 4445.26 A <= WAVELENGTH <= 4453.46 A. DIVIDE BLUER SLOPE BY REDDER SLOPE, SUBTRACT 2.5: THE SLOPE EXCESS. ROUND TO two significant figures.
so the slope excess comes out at -2.9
